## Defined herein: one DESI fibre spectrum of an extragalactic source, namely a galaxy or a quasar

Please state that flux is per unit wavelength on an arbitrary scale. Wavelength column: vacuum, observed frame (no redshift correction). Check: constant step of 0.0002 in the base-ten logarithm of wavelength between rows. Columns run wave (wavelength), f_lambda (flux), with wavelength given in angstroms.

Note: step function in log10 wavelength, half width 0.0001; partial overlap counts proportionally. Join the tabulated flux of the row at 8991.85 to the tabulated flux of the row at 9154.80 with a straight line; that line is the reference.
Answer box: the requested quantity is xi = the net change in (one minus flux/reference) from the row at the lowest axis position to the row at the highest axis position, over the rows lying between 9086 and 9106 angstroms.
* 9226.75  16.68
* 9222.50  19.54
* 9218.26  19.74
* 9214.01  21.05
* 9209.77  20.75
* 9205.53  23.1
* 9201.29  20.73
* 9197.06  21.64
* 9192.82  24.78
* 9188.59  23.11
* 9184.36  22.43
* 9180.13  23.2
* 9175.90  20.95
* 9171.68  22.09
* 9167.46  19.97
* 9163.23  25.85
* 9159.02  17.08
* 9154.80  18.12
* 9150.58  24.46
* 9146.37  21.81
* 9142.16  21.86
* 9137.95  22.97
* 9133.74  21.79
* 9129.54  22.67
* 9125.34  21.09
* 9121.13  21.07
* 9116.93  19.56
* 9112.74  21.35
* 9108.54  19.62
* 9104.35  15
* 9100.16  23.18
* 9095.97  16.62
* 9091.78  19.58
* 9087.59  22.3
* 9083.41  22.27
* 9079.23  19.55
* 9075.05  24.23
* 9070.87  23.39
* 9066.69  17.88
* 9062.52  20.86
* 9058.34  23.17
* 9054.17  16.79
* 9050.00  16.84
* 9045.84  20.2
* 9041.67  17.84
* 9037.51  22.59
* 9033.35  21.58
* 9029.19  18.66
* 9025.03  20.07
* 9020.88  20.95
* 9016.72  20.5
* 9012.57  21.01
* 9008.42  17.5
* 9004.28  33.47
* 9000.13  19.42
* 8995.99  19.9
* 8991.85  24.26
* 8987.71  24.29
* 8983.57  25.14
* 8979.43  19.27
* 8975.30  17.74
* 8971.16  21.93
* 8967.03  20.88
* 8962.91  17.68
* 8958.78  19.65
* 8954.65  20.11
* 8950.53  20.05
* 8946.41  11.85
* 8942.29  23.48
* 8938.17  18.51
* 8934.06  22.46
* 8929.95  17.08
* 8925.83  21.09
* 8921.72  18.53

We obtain 0.33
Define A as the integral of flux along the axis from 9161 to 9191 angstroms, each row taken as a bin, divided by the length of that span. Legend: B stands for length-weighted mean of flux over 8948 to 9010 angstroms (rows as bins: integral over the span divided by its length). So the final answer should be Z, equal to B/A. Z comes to 0.95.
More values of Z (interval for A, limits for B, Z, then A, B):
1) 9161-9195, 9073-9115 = 0.89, 22.8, 20.4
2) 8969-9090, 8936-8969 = 0.90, 21.2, 19.0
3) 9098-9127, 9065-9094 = 1.06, 20.1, 21.3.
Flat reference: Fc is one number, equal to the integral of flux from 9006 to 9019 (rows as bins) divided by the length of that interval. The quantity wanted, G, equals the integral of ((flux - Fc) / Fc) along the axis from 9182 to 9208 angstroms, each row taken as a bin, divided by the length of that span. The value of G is 0.13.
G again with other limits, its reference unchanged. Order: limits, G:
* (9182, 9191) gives 0.14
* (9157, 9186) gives 0.08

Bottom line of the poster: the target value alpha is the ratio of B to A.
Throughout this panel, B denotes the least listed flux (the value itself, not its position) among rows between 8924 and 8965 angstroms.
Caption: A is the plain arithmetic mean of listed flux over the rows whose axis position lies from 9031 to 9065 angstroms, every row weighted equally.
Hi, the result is 0.59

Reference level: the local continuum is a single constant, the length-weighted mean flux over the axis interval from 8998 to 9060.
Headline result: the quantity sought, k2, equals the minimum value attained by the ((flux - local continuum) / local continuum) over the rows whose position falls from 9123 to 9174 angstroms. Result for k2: -0.17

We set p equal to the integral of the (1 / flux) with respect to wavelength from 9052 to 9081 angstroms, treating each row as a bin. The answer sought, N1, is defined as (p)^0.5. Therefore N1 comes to 1.19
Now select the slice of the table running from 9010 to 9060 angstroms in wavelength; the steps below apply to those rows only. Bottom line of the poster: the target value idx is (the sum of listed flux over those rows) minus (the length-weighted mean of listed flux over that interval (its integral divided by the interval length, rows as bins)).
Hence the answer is 220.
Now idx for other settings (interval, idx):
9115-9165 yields 237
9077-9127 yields 221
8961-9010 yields 240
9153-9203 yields 238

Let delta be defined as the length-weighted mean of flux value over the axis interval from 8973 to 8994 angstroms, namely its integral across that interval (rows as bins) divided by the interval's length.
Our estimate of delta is 22.1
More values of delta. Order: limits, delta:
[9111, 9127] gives 20.7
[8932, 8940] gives 20.6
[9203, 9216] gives 21.6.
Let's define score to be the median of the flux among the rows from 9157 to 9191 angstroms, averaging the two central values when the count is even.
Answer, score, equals 22.3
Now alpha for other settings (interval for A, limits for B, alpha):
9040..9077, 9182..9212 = 1.03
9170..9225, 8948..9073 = 0.77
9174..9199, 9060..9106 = 0.66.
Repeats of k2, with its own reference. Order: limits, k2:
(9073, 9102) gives -0.20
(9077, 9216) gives -0.27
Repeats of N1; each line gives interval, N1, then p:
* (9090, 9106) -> 0.94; 0.9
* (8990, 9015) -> 1.08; 1.2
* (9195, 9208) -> 0.77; 0.6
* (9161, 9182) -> 0.97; 0.9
